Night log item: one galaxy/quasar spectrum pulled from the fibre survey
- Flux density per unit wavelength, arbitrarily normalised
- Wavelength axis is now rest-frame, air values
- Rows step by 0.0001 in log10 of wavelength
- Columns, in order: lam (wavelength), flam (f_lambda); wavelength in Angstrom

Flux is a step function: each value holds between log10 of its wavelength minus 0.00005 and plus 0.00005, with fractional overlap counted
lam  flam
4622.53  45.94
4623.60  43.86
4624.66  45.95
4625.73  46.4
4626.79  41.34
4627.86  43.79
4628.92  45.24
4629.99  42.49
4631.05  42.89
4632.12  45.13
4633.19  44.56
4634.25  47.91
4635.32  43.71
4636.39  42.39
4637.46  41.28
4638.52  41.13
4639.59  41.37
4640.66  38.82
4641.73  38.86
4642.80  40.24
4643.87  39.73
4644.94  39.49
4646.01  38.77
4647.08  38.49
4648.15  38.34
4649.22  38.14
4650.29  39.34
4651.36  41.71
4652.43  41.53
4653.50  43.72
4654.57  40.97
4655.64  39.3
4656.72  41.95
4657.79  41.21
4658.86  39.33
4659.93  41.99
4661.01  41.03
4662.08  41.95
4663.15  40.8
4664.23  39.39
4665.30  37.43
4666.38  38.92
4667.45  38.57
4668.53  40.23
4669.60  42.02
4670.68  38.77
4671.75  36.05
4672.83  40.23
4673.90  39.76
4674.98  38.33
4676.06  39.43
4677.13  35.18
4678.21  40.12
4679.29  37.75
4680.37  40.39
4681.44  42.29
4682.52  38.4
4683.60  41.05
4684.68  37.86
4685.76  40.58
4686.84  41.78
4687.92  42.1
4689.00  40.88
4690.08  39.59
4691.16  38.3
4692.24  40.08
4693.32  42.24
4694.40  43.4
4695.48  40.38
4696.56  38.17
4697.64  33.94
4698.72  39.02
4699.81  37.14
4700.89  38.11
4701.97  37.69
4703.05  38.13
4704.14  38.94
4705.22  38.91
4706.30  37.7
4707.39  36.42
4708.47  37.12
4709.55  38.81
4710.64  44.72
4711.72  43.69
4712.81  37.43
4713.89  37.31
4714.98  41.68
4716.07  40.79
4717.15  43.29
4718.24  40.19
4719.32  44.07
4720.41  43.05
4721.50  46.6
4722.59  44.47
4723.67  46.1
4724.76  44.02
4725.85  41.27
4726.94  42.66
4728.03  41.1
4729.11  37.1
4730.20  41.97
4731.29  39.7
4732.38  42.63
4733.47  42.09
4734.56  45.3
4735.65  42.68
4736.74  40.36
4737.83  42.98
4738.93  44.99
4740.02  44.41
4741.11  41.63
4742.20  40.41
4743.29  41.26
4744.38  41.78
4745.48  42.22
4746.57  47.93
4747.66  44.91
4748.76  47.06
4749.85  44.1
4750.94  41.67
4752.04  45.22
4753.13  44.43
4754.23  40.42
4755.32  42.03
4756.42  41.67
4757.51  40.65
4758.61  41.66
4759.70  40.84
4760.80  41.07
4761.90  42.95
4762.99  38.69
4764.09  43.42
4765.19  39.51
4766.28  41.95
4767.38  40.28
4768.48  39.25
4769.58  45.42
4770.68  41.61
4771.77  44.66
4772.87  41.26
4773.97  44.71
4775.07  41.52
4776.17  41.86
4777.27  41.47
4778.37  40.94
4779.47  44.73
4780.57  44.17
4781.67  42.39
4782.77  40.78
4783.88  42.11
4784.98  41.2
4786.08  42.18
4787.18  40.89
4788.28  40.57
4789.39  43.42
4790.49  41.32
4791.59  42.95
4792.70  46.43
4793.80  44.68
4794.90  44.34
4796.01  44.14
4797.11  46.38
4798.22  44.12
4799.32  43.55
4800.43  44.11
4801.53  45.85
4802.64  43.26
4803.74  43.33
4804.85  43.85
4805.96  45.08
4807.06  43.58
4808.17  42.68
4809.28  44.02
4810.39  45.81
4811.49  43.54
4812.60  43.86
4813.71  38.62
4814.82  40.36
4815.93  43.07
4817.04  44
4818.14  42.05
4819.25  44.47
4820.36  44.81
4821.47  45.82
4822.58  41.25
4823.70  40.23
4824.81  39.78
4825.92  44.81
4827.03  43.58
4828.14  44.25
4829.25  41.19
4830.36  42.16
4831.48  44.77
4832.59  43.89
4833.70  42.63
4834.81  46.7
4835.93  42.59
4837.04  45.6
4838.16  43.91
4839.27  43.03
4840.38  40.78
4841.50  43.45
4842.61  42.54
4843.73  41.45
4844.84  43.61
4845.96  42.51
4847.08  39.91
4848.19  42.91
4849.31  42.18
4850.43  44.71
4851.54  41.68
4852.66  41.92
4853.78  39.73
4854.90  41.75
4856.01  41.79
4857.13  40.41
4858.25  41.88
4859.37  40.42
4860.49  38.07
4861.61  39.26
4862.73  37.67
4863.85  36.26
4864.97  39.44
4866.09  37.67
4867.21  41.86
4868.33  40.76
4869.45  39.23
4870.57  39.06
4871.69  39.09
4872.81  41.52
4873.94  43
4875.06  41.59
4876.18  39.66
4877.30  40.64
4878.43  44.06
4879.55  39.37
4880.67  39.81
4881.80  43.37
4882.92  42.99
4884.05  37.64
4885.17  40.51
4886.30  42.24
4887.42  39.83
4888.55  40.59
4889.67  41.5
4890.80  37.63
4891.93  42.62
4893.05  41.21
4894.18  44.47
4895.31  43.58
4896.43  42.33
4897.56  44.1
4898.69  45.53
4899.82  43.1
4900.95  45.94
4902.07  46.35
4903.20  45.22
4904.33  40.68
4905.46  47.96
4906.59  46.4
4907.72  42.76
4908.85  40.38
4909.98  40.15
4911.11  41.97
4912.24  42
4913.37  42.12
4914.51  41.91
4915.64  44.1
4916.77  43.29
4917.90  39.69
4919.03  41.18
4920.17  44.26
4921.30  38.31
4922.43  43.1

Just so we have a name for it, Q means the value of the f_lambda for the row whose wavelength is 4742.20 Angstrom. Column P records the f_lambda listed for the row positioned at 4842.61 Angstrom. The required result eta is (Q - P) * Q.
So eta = -86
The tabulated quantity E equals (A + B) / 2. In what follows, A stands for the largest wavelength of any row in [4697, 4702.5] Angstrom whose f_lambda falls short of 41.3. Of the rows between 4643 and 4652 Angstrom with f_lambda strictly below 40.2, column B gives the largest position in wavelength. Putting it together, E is 4676.1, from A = 4701.97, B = 4650.29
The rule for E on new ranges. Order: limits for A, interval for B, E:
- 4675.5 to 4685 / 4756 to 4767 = 4724.9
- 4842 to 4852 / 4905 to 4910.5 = 4878.5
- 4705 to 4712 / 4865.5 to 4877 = 4792.9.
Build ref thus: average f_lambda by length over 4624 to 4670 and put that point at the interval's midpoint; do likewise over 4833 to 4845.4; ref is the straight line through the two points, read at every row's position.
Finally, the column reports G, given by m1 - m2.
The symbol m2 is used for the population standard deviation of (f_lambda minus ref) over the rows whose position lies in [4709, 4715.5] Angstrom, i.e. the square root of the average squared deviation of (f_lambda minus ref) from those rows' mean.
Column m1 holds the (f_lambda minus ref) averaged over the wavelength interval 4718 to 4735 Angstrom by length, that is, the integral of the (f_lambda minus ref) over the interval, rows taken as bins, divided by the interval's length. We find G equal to -2.4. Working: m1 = 0.51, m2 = 2.9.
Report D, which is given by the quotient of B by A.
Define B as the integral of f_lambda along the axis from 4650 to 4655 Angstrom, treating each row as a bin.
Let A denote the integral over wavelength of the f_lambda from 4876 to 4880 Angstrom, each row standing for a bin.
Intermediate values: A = 164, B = 208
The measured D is 1.27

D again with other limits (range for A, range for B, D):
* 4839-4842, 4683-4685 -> 0.62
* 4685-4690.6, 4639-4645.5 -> 1.13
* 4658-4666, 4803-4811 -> 1.09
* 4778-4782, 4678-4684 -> 1.39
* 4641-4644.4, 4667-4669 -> 0.58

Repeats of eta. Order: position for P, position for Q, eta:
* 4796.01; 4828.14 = 5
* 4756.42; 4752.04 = 161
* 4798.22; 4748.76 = 138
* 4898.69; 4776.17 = -154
